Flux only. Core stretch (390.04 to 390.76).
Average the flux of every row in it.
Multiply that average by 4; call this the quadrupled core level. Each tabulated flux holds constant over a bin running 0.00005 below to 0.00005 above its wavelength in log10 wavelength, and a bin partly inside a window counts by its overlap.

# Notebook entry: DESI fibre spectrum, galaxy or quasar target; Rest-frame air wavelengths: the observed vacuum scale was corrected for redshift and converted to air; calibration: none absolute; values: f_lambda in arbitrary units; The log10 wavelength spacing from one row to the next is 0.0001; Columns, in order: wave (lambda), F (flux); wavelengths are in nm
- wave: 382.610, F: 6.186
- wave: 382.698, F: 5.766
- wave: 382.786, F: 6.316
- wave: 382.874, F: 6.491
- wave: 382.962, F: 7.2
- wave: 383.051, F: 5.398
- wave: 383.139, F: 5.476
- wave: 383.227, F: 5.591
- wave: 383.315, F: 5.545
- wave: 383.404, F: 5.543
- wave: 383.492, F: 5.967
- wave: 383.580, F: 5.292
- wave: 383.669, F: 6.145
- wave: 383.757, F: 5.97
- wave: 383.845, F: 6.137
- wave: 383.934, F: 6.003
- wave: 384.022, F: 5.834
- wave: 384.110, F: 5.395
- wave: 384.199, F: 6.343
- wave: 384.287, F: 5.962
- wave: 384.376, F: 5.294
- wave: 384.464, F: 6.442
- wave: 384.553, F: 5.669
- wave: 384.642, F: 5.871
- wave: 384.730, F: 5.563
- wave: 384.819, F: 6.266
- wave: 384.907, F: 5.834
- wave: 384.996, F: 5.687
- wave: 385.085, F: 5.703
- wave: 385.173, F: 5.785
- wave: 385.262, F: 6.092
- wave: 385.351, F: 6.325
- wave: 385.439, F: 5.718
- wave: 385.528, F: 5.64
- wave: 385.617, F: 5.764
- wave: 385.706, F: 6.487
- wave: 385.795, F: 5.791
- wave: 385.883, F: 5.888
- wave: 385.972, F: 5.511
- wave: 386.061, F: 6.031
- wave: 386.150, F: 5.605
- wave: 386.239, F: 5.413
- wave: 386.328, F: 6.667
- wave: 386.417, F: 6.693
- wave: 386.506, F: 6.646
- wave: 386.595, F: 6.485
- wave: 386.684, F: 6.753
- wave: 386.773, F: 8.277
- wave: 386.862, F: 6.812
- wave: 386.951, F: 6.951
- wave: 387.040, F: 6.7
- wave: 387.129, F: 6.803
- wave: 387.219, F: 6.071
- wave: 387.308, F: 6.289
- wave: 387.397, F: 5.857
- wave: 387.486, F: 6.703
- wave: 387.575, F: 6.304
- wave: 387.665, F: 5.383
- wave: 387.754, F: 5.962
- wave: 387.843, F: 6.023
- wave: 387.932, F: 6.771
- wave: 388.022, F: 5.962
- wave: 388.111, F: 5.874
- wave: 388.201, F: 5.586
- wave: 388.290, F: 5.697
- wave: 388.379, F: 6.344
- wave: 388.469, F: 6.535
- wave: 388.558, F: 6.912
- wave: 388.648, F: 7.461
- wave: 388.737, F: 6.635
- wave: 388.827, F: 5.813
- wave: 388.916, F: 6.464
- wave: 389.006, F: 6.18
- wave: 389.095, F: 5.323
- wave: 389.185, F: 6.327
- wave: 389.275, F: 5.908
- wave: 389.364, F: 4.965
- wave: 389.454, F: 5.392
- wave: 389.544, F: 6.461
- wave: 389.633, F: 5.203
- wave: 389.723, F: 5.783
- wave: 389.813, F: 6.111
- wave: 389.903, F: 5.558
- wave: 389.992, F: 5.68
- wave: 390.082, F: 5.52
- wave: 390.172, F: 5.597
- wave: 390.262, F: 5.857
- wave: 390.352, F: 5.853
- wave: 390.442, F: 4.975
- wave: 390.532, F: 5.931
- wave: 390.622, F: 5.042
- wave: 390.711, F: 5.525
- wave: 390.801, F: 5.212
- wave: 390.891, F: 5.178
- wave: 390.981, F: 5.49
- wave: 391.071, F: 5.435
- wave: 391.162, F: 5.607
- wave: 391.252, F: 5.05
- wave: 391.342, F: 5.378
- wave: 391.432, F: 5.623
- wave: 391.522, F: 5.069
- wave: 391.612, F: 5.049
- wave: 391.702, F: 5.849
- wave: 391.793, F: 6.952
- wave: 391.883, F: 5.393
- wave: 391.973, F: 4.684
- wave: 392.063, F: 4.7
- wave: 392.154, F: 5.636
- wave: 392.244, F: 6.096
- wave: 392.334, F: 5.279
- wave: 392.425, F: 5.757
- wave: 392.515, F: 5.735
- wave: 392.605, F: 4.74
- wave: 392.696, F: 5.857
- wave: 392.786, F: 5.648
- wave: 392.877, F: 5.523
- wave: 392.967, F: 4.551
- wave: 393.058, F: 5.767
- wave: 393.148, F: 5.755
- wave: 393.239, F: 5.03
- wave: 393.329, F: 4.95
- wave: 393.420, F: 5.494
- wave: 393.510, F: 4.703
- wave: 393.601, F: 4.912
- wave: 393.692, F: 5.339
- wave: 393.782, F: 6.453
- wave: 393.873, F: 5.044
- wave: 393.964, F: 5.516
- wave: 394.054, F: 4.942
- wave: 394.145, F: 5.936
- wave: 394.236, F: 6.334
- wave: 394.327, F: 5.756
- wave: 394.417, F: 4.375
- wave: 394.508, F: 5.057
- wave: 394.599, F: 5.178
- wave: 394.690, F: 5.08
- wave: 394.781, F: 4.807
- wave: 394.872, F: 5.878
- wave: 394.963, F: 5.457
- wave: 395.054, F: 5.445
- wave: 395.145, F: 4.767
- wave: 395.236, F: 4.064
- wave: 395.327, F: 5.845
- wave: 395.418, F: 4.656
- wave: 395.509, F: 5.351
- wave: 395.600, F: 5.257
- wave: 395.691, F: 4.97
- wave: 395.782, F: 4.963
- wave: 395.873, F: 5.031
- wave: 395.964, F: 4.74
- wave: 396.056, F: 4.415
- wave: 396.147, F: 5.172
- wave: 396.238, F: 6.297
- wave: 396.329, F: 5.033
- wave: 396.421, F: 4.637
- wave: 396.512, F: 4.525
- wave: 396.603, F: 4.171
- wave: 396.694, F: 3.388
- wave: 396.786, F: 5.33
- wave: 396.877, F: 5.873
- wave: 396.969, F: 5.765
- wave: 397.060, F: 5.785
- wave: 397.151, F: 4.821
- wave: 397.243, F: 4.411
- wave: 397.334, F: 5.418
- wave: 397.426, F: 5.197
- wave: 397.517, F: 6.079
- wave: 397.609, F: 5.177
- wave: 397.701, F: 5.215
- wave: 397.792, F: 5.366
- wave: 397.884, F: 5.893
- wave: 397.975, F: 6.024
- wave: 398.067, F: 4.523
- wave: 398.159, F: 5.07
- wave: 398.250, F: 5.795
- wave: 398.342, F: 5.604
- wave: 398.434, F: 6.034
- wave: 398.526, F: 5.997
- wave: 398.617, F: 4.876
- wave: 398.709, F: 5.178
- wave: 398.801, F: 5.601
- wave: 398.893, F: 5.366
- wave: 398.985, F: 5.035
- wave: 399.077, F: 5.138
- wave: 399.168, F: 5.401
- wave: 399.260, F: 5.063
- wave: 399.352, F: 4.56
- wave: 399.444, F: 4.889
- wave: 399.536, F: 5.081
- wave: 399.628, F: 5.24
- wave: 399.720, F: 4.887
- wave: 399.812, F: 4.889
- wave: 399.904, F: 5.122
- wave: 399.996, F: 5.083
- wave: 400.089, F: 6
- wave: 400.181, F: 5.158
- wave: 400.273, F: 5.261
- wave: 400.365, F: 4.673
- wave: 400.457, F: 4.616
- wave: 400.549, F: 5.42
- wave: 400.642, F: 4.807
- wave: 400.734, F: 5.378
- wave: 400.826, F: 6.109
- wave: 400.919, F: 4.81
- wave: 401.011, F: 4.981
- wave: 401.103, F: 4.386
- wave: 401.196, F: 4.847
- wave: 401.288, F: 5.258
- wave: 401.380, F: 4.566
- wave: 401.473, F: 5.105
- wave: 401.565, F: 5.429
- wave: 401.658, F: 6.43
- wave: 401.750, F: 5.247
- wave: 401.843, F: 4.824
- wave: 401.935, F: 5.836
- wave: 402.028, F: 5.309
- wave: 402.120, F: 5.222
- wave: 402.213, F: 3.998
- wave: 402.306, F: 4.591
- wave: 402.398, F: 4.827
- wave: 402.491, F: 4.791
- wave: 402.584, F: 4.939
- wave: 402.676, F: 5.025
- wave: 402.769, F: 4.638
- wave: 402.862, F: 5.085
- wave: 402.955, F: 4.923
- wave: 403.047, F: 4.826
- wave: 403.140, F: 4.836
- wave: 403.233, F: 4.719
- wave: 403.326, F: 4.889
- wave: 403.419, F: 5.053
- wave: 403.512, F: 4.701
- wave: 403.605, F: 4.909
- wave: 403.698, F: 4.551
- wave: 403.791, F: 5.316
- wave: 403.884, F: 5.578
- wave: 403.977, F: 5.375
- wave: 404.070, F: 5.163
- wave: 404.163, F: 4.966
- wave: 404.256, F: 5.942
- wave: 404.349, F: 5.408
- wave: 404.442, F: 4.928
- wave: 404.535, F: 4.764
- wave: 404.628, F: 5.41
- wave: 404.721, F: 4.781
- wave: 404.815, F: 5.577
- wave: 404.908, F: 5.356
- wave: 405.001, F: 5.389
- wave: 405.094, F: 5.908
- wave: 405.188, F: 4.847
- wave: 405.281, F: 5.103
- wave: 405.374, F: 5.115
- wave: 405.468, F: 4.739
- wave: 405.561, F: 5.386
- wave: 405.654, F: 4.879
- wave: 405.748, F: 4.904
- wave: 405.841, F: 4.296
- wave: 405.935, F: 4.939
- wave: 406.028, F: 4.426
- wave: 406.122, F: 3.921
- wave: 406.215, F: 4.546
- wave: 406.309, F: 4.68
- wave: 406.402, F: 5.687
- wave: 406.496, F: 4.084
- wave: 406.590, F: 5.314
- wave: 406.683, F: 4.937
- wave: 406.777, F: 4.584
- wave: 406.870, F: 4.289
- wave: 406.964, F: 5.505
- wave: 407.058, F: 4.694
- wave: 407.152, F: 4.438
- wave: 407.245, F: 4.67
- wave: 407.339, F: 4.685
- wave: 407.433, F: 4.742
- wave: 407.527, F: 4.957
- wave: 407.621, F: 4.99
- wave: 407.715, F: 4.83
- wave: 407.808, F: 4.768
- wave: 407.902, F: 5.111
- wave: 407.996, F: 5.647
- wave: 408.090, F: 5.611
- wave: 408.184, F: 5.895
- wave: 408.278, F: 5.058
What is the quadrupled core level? 22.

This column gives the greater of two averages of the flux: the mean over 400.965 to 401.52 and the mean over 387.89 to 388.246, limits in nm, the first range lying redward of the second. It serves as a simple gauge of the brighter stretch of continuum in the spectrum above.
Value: 6.0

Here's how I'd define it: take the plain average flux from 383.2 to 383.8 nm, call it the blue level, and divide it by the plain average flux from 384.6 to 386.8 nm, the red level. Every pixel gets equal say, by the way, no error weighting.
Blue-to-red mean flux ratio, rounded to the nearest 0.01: 0.94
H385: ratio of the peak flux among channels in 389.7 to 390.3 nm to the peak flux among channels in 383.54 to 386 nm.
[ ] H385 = 0.942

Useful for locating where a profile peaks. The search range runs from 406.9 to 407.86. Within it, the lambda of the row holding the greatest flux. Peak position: 406.964 nm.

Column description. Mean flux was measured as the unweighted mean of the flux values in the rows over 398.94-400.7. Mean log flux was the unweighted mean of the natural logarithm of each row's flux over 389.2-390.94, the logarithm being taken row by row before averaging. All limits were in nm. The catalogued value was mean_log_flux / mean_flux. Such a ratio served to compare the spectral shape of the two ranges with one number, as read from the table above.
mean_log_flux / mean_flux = 0.338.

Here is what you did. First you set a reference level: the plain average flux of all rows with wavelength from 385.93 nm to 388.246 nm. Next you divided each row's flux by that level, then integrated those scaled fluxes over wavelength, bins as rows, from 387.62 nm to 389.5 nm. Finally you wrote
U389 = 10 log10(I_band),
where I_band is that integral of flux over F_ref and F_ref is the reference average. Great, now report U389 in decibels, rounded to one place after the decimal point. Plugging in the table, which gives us 2.6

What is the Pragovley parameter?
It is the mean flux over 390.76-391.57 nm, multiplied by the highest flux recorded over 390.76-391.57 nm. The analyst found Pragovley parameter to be 30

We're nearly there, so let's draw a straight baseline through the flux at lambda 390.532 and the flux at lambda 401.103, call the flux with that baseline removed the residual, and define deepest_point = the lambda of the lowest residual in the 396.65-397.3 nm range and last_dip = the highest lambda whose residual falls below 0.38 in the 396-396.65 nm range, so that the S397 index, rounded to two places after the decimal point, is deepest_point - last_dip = 0.09 nm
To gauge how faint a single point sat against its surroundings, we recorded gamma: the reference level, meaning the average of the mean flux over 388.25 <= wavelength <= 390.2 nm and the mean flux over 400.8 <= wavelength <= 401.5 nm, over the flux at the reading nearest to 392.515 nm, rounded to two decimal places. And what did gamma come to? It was 0.96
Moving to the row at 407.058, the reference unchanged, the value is 1.17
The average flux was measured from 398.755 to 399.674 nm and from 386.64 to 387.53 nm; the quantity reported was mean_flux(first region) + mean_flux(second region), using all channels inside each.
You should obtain 11.9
